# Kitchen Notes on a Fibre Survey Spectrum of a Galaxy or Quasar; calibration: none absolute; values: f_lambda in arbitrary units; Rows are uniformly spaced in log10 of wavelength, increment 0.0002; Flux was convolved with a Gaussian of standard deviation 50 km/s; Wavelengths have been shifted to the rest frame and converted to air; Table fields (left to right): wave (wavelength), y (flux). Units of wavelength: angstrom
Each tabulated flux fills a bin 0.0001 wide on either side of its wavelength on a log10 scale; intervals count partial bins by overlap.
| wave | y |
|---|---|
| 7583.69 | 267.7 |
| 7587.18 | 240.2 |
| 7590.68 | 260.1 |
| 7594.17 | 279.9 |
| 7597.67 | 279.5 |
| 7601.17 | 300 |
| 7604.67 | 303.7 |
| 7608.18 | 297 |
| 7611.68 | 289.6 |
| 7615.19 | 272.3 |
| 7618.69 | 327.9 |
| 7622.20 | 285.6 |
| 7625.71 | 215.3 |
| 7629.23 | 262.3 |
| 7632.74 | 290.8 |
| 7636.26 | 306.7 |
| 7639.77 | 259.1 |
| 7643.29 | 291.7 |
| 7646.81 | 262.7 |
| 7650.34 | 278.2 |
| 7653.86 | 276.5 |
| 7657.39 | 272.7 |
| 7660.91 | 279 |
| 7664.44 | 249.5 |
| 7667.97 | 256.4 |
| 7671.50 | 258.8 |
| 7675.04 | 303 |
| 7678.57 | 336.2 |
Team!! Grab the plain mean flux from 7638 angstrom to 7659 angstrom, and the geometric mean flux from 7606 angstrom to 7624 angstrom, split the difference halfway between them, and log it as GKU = 284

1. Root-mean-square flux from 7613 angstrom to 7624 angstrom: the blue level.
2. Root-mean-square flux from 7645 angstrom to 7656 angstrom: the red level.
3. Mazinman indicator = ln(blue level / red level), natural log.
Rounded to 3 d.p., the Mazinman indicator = 0.083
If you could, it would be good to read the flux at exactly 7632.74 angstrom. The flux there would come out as 290.8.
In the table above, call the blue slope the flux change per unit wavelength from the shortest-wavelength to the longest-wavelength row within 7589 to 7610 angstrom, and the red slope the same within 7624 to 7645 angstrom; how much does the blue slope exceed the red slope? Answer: -2.2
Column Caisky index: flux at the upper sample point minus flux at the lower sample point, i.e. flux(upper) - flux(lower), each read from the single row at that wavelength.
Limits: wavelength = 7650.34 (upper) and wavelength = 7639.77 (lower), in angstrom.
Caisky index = 19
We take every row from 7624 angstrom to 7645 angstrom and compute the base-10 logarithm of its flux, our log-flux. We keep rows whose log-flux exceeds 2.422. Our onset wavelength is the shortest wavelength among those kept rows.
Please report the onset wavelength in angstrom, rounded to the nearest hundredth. 7632.74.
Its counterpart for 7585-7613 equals 7594.17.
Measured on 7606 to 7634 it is 7608.18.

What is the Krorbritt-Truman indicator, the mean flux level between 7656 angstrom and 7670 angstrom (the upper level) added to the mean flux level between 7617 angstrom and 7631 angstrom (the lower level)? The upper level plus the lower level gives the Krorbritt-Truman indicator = 537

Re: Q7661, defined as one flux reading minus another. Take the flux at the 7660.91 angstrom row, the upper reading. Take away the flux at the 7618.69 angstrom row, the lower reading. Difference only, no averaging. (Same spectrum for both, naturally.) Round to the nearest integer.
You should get -49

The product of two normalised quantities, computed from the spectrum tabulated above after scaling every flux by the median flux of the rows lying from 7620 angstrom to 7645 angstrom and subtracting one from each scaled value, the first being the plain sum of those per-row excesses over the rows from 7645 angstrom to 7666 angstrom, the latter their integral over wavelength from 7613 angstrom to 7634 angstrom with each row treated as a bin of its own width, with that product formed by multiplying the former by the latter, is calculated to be 0.24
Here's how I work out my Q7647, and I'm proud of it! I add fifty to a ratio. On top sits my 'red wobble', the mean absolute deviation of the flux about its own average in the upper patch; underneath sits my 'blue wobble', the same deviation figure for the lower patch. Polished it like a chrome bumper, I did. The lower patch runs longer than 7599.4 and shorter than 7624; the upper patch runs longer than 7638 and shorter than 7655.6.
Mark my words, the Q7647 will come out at 50.8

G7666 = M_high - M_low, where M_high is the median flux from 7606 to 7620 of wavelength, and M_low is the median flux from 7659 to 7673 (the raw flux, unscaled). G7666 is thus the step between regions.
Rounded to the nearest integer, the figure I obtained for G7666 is 36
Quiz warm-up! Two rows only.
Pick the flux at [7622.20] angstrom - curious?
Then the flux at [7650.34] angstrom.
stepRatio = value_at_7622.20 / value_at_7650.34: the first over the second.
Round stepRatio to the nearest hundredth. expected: 1.03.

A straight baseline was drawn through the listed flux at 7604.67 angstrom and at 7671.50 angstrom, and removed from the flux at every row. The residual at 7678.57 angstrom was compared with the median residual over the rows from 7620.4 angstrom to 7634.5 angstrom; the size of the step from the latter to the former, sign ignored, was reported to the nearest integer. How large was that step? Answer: 98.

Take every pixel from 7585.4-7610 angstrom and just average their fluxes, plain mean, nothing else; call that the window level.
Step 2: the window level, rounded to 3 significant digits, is 280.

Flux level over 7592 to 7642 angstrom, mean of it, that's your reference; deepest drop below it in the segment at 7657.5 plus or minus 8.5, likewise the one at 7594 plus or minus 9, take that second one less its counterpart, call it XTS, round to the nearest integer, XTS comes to 9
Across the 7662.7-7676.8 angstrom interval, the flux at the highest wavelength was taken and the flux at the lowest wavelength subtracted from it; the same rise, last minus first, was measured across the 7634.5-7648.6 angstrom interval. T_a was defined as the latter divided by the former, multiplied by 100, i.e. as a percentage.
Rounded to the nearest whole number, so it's -82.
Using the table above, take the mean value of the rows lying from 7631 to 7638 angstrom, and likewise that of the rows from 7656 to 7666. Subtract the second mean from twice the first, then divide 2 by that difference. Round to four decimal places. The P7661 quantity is 0.0061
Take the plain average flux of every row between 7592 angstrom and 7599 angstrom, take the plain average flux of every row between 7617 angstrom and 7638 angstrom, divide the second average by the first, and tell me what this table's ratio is 1.01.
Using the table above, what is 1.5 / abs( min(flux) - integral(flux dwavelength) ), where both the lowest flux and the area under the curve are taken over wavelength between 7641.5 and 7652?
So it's 0.0006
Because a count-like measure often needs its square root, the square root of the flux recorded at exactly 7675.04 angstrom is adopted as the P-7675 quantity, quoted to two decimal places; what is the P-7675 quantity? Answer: 17.41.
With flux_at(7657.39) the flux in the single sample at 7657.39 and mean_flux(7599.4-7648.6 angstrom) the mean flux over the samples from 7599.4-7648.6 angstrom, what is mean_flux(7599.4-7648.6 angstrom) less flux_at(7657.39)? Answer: 10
